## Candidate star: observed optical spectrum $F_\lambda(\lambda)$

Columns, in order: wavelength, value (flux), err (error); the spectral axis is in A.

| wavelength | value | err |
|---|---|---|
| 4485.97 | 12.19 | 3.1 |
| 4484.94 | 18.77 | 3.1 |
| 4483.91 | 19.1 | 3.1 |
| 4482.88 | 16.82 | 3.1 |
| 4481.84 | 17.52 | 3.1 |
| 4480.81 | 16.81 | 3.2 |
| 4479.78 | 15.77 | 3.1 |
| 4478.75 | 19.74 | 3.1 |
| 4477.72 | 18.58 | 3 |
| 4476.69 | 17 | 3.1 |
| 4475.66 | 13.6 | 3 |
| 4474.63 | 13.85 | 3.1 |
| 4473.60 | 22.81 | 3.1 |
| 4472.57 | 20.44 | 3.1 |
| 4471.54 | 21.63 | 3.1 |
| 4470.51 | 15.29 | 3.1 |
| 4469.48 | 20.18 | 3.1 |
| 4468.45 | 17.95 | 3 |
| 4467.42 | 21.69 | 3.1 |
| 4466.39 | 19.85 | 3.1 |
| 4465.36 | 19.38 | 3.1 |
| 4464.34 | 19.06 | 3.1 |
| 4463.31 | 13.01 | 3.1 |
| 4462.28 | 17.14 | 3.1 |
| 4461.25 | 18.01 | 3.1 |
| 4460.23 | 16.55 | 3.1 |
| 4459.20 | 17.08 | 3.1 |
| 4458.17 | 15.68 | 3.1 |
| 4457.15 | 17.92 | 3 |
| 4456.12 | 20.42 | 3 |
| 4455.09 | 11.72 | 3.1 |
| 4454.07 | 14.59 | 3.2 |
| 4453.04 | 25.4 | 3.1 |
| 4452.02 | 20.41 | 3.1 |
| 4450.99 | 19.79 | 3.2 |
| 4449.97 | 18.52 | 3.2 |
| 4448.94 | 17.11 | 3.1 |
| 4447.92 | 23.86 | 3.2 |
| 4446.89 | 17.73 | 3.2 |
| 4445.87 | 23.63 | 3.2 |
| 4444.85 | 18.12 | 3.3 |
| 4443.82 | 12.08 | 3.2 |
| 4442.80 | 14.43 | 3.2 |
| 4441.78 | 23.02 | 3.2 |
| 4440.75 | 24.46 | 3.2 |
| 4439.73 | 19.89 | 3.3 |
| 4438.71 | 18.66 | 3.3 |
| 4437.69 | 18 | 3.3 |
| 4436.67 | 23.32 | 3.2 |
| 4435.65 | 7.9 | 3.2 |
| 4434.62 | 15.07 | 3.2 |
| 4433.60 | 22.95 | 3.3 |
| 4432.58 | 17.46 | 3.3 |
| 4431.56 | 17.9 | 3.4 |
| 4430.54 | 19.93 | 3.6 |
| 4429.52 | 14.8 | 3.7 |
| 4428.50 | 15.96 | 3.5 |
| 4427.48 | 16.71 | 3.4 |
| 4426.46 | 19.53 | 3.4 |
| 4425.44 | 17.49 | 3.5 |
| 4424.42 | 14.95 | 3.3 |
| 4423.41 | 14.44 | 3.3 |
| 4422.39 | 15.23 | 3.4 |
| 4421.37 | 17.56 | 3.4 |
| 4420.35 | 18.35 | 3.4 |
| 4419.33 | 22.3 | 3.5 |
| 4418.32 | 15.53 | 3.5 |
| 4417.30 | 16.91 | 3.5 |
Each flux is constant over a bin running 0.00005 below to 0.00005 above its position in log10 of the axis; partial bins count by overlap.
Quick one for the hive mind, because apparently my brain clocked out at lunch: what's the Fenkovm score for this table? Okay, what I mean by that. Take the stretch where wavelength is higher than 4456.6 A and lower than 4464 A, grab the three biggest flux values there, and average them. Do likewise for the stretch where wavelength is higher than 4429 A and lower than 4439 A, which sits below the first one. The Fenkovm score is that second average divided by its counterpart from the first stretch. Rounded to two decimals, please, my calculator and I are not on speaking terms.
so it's 1.25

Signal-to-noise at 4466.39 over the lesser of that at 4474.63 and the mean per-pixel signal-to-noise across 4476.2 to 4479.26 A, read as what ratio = 1.43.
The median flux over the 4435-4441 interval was 19.3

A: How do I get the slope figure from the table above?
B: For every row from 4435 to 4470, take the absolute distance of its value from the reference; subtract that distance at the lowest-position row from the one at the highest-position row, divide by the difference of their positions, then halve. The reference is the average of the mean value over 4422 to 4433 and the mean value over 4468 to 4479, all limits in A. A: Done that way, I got -0.10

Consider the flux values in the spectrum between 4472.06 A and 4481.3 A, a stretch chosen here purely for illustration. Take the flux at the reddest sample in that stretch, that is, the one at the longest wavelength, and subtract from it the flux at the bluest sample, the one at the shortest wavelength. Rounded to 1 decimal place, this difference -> -3.6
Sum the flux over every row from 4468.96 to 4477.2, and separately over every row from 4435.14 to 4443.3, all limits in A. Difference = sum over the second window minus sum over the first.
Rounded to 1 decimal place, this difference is 4.9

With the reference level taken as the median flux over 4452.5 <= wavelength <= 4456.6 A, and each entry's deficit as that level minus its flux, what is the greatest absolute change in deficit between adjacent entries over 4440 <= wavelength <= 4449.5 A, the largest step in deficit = 9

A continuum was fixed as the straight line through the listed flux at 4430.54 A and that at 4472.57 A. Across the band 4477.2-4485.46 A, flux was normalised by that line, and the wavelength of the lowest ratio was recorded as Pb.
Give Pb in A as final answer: 4479.78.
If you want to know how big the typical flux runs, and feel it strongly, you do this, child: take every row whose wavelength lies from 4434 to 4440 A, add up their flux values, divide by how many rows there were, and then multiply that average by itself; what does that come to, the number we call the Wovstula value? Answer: 294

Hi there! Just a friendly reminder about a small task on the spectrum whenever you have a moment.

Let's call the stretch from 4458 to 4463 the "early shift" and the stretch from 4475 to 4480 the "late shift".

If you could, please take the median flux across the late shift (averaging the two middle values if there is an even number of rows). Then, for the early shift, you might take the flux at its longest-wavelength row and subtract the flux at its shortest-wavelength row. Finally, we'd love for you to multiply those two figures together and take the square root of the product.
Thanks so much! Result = 5.0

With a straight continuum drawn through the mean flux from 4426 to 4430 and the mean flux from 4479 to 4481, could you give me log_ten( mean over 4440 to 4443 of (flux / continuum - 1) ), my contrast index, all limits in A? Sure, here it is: -0.6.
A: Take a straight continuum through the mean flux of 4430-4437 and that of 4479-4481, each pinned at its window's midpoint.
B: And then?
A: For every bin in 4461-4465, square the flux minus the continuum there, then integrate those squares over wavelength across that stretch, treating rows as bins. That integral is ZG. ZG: 22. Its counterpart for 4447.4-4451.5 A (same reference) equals 52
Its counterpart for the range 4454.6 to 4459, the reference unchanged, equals 44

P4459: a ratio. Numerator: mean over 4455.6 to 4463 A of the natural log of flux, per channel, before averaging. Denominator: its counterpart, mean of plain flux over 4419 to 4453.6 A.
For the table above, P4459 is 0.155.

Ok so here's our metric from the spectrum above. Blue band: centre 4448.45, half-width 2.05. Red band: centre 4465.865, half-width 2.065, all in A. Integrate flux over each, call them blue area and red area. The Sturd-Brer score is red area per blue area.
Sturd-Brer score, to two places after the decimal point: 1.04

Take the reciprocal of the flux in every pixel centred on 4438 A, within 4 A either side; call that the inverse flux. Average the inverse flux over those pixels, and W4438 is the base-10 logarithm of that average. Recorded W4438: -1.22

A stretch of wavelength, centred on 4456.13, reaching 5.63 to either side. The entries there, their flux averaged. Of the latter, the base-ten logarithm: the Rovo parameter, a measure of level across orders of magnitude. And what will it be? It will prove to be 1.25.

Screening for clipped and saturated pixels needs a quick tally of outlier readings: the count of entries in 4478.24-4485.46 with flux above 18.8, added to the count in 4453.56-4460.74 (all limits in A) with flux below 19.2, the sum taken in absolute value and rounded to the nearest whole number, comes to 8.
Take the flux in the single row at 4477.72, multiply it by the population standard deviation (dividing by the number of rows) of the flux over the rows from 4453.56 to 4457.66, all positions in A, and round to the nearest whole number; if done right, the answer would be 61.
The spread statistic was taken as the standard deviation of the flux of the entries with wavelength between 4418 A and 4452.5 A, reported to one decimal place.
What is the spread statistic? 3.6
